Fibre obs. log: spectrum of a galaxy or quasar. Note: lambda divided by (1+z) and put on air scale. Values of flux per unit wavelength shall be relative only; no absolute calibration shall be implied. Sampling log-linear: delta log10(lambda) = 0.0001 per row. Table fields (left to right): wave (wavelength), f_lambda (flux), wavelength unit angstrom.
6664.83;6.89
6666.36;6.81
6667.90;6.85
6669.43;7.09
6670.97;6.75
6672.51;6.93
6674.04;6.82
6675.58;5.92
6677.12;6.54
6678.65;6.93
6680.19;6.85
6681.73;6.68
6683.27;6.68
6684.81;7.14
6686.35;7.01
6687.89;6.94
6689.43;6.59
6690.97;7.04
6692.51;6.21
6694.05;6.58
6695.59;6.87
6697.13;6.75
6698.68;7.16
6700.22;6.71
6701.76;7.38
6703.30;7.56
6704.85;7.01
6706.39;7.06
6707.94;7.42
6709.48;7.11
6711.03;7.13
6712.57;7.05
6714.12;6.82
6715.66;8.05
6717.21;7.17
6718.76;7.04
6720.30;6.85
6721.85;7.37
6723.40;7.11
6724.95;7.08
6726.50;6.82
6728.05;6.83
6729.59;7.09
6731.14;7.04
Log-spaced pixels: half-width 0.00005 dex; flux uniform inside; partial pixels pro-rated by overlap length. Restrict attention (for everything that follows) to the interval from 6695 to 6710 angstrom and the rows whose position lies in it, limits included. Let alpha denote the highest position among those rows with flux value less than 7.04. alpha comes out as 6704.85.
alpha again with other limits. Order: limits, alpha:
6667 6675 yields 6674.04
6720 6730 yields 6728.05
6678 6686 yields 6683.27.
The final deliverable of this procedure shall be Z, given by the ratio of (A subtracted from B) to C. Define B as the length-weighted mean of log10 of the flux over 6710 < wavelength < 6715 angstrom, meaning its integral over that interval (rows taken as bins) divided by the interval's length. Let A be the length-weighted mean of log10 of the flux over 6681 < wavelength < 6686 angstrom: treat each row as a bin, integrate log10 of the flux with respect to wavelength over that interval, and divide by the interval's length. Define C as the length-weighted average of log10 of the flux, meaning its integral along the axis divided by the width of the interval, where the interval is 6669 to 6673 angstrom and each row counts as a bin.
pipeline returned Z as 0.015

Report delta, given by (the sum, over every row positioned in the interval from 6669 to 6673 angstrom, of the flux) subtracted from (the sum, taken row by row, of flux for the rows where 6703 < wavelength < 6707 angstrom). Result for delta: 0.86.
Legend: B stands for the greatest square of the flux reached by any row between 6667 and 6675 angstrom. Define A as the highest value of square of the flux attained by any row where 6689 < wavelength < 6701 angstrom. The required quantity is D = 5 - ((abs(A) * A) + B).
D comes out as -2673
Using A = 51.3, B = 50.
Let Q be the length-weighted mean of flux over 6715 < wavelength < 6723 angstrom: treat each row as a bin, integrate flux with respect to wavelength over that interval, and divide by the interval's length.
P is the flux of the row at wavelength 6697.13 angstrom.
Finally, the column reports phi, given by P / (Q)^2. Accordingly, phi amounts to 0.128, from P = 6.75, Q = 7.27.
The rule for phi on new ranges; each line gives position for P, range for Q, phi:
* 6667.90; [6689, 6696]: 0.155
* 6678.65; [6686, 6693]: 0.151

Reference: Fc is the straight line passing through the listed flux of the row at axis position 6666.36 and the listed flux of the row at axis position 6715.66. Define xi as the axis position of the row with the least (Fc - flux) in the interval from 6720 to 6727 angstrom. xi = 6721.85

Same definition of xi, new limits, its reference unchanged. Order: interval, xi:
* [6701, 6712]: 6703.30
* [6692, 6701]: 6698.68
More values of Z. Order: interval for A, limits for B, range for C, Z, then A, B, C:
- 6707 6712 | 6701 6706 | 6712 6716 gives 0.006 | 0.858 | 0.863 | 0.859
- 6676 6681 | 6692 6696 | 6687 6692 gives -0.013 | 0.827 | 0.816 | 0.834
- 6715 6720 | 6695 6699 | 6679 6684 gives -0.034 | 0.866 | 0.838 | 0.829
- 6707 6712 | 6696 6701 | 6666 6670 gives -0.025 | 0.858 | 0.837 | 0.840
